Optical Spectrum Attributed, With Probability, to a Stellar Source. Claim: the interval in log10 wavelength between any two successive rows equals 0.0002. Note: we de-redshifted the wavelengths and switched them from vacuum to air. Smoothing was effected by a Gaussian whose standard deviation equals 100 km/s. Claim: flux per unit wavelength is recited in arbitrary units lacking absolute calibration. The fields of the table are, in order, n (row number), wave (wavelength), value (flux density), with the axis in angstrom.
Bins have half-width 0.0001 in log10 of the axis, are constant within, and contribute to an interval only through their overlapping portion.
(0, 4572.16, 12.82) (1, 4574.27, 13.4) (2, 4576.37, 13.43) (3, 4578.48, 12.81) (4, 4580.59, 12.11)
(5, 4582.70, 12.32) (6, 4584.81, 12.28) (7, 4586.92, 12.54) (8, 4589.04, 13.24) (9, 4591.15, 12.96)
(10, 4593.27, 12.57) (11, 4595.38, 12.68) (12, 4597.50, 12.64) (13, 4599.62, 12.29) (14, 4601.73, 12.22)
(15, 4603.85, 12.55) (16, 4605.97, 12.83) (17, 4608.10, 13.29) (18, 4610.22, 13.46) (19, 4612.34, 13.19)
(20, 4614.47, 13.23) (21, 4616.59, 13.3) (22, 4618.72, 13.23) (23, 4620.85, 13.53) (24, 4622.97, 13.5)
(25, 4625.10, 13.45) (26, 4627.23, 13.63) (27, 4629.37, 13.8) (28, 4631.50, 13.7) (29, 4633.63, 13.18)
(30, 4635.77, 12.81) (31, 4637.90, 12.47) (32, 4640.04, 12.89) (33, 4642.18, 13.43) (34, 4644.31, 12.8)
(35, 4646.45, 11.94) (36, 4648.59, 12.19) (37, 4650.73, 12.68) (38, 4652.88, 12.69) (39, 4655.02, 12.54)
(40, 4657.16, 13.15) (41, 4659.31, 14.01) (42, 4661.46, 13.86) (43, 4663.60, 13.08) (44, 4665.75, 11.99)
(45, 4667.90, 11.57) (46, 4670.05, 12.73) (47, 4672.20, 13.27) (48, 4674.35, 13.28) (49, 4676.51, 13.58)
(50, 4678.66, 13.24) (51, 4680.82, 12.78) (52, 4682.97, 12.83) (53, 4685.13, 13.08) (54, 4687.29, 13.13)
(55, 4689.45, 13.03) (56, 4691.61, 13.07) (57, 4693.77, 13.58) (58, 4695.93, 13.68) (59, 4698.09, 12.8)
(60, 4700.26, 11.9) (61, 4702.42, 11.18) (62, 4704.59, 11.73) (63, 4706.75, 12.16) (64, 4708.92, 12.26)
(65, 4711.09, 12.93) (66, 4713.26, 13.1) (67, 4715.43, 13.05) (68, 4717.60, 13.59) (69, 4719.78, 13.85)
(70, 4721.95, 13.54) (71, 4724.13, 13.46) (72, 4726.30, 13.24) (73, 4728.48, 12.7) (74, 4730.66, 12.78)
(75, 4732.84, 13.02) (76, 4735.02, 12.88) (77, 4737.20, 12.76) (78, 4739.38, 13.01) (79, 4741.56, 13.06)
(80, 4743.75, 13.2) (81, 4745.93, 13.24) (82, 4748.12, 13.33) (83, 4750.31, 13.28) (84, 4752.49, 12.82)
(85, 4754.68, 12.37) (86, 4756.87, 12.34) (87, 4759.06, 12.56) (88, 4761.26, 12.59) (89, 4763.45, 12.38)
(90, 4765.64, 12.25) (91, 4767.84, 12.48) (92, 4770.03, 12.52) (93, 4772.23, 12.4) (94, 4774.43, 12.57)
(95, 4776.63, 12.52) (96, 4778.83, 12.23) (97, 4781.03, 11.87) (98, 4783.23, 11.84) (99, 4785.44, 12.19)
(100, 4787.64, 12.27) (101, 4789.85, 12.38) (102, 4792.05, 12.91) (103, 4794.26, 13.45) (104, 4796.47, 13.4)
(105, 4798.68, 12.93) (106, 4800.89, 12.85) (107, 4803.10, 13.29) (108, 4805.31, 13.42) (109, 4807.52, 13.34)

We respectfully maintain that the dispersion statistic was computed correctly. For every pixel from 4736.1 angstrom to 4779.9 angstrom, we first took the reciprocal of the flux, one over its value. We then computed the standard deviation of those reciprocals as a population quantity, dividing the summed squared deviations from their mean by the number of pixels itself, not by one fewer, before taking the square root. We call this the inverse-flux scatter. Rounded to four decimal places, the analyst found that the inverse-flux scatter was 0.0022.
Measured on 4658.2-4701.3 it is 0.0038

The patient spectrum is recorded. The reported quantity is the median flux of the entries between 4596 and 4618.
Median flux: 13.0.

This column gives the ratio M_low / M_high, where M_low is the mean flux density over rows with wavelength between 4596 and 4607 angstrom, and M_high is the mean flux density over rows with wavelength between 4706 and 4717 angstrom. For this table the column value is 0.98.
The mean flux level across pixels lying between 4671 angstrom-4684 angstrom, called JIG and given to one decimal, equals 13.2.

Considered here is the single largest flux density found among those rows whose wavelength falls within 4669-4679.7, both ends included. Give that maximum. 13.58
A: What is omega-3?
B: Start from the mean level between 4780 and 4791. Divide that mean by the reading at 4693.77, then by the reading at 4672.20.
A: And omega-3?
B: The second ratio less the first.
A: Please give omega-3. 0.021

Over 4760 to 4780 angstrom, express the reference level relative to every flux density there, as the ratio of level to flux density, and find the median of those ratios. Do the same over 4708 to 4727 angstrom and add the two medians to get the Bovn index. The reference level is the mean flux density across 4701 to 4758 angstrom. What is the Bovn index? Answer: 2.00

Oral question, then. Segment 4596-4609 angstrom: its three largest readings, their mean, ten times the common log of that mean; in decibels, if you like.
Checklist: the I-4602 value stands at 11.1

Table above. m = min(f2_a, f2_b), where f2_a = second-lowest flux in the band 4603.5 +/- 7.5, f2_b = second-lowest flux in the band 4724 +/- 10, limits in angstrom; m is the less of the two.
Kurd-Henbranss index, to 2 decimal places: 12.29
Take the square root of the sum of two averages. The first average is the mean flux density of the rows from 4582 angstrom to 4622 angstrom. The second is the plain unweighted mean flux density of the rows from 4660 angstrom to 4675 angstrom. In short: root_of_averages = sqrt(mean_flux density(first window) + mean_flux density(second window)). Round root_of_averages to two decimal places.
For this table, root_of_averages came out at 5.07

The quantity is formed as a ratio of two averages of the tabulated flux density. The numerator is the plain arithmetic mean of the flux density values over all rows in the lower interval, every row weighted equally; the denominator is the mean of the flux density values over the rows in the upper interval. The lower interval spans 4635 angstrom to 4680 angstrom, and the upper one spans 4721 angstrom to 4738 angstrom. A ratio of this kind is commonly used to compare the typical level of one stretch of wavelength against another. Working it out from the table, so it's 0.99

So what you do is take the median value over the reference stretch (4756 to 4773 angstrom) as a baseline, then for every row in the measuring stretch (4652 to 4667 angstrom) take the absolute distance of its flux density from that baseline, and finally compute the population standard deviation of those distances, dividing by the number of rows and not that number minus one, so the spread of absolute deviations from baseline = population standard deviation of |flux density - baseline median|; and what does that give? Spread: 0.52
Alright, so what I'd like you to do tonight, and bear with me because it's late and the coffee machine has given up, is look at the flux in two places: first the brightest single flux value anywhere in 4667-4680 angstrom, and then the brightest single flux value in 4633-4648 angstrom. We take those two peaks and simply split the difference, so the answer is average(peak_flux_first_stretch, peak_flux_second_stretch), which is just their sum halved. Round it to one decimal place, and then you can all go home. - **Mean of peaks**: 13.5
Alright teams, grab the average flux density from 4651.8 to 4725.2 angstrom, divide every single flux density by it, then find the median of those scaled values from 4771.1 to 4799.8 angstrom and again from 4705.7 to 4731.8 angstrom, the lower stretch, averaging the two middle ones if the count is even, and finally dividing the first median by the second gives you 0.95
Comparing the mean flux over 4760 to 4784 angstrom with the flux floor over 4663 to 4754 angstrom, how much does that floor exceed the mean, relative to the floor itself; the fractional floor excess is -0.10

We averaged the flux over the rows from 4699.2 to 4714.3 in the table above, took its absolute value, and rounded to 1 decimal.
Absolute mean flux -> 12.2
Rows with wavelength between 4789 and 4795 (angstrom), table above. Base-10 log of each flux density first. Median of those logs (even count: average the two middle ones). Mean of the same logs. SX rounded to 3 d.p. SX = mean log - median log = 0.000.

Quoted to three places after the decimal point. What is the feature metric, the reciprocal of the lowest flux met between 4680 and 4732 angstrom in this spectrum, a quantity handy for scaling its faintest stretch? 0.089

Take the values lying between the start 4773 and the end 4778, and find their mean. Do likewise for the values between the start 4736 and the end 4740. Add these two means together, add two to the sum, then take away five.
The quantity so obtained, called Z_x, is 22.4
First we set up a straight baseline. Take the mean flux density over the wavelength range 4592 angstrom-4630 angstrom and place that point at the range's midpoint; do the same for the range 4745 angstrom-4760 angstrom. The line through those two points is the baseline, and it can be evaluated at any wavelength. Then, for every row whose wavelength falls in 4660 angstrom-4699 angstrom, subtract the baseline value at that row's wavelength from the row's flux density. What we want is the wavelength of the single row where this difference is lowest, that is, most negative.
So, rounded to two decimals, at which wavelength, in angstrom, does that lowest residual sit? 4667.90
